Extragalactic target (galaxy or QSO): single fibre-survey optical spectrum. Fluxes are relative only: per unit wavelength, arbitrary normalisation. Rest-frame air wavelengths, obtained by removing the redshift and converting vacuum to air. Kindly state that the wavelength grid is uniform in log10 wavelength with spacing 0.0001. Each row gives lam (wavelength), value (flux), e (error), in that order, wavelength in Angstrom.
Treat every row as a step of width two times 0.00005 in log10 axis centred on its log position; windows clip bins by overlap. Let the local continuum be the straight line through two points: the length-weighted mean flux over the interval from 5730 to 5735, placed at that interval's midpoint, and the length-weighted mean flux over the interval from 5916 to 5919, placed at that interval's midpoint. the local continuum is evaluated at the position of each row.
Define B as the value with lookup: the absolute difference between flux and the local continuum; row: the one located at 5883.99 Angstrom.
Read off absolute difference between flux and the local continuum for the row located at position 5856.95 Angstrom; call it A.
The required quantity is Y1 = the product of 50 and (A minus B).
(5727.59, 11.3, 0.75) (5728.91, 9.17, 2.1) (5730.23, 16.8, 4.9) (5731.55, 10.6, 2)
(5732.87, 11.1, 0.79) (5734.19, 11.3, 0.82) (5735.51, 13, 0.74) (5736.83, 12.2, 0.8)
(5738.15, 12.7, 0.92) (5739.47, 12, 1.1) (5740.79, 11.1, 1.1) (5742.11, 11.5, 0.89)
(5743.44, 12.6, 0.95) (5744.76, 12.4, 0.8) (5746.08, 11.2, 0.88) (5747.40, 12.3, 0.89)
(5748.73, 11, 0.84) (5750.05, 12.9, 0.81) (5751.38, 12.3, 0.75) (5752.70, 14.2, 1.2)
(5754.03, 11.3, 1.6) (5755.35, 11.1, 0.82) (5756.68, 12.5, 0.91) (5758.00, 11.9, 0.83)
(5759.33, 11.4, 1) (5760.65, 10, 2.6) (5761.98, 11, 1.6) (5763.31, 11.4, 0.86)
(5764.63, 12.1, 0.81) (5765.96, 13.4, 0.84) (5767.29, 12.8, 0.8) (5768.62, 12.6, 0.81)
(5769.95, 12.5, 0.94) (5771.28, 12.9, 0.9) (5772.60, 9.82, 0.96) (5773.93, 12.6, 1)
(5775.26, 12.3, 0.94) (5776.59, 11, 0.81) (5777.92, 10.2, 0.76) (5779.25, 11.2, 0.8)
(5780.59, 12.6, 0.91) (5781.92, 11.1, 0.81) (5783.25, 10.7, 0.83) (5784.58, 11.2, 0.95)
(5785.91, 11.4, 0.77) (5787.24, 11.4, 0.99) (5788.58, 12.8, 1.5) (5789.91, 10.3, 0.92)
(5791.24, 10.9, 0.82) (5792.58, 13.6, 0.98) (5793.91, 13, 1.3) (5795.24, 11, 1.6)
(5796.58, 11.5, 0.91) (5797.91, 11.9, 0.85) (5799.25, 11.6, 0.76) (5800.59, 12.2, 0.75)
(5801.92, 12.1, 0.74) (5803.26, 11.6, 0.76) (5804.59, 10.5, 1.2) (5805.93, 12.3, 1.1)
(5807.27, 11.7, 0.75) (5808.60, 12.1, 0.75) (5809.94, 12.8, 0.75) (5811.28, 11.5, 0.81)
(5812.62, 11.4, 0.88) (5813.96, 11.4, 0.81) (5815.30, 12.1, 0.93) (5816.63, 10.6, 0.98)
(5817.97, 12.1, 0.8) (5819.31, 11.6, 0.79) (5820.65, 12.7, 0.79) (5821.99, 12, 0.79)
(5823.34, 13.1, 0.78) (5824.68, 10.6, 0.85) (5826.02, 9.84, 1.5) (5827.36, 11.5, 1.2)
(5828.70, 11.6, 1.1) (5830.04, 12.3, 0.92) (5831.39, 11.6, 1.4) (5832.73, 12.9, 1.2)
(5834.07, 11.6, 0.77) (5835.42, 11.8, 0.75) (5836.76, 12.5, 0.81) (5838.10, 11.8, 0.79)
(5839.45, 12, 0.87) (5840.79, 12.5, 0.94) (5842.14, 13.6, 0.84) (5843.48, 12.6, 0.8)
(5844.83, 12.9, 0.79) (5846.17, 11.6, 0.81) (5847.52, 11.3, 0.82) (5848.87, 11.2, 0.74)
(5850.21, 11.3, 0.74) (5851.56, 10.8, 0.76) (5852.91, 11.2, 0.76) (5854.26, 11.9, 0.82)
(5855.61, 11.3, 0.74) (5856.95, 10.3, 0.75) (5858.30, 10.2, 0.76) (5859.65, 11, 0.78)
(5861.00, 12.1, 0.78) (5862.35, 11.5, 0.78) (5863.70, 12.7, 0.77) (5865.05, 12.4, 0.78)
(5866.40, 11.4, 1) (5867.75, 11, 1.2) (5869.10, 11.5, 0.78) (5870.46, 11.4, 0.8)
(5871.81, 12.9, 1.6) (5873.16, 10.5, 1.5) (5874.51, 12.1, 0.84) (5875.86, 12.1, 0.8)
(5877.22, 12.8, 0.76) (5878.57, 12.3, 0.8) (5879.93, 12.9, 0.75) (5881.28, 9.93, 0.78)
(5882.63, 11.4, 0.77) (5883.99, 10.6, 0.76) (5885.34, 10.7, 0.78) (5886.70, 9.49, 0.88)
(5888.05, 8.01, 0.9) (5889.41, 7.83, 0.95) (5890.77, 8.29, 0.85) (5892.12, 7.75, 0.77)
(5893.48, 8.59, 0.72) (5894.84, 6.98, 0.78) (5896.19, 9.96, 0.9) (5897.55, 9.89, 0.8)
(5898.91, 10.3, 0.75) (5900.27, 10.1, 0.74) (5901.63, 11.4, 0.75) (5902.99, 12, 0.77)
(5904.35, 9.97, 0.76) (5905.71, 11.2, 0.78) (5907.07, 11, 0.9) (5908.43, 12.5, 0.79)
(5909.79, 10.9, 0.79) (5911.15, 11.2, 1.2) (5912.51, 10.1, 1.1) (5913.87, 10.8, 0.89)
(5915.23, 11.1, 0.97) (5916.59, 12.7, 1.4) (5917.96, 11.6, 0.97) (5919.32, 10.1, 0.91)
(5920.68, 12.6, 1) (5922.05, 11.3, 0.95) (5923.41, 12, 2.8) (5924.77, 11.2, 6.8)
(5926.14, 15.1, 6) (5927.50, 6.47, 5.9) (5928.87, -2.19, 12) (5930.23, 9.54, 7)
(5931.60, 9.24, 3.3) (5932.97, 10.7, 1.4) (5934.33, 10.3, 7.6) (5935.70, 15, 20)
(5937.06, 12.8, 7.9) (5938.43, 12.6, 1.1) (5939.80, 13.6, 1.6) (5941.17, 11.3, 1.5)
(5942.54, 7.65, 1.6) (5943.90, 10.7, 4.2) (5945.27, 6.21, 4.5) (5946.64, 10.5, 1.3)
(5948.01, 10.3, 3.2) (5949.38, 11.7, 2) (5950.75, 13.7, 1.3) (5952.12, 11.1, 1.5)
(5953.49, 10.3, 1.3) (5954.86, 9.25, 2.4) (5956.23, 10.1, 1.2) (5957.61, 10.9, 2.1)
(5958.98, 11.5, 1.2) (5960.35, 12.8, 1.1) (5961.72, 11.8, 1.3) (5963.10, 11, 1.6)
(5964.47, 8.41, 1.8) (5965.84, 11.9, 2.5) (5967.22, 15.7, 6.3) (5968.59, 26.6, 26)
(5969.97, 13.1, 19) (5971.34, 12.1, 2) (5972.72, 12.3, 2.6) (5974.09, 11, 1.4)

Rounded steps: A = 1.6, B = 1.3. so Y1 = 17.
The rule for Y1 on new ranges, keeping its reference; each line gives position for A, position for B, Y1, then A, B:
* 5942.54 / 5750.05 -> 168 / 4.2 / 0.8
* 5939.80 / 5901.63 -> 64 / 1.8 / 0.5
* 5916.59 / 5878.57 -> 22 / 0.8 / 0.4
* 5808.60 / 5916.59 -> -37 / 0.1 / 0.8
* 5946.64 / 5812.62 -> 37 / 1.3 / 0.6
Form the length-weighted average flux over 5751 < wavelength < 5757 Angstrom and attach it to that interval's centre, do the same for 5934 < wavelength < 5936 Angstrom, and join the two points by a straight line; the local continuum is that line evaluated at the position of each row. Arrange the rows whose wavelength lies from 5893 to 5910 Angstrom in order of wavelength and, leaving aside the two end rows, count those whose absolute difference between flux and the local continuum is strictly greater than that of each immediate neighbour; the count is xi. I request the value 5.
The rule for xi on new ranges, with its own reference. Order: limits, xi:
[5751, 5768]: 4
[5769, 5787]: 3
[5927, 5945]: 4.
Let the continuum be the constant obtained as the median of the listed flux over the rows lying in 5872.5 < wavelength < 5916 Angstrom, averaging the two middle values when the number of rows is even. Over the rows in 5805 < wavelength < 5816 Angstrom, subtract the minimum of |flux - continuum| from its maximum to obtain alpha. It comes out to 1.40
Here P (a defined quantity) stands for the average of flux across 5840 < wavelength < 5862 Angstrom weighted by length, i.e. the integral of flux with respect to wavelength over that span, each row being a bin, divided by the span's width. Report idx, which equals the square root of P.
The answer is 3.41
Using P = 11.6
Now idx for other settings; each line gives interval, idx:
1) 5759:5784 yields 3.42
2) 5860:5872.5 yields 3.44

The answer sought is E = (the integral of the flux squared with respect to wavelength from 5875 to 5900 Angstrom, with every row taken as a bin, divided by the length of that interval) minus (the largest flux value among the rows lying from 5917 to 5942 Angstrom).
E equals 88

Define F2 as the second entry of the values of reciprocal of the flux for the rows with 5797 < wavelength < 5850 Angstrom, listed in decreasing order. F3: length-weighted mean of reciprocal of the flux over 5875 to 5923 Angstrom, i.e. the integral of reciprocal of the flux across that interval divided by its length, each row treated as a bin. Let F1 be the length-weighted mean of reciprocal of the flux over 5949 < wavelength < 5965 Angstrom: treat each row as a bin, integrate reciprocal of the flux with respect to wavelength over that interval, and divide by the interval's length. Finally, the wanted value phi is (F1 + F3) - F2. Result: 0.093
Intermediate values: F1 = 0.0919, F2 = 0.0952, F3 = 0.097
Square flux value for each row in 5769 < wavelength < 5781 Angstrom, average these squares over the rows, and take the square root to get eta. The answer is 11.73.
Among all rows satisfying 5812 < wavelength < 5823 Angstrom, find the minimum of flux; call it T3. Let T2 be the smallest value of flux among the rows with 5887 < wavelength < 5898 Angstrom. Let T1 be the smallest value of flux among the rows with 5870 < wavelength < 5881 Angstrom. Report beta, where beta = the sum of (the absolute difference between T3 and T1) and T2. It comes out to 7.1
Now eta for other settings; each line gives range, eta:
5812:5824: 11.91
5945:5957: 10.52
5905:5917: 11.30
